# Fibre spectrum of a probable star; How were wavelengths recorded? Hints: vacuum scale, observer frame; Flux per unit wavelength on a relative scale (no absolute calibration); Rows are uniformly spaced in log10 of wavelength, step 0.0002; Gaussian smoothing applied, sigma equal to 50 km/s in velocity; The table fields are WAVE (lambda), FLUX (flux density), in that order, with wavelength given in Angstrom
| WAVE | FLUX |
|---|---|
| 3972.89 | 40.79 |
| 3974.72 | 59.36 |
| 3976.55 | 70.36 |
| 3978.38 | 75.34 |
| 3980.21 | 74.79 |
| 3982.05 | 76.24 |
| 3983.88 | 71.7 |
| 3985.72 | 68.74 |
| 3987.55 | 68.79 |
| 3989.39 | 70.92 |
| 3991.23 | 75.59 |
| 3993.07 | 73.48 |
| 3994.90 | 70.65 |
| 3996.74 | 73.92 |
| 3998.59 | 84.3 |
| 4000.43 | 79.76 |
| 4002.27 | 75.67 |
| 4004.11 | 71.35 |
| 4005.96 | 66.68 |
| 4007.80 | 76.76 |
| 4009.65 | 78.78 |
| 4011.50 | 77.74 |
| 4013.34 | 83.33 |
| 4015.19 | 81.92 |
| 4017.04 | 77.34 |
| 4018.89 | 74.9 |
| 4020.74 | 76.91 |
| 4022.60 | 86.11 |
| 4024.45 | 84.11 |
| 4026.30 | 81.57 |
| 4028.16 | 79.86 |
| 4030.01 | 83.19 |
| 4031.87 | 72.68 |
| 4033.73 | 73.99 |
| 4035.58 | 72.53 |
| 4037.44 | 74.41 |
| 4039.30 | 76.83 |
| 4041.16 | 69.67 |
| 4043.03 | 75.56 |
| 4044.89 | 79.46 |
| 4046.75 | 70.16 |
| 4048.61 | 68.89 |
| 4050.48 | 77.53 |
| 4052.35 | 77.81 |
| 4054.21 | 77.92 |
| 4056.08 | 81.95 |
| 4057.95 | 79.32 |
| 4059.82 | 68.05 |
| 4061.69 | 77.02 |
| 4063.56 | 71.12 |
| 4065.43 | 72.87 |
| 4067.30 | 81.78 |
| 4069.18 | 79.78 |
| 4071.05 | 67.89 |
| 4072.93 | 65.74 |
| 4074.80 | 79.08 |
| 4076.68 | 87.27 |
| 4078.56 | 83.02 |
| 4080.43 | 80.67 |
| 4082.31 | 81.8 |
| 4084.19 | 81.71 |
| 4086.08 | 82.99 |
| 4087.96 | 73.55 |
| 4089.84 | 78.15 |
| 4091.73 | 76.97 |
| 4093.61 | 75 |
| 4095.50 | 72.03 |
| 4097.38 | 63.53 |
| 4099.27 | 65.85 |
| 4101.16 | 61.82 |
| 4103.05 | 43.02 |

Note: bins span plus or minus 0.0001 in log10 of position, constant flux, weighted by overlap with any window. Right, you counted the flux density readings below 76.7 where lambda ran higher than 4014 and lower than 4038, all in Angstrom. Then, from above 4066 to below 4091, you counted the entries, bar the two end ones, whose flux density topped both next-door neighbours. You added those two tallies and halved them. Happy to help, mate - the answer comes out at 4.0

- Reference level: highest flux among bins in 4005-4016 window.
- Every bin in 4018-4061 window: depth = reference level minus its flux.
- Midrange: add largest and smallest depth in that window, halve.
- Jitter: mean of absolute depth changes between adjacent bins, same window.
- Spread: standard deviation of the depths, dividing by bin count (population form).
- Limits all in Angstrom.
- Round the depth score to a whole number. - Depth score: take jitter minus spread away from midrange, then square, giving 47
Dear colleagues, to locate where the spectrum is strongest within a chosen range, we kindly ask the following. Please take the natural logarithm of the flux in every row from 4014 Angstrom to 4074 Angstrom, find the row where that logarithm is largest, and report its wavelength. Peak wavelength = 4022.60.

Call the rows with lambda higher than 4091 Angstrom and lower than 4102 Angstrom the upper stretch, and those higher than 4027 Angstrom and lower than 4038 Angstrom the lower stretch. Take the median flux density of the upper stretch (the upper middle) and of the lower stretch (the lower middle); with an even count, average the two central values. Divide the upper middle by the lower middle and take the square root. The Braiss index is 0.96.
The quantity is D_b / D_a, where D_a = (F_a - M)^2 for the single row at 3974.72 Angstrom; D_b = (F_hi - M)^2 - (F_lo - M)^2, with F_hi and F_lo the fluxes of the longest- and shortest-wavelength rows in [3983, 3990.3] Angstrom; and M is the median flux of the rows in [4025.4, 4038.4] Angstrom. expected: 0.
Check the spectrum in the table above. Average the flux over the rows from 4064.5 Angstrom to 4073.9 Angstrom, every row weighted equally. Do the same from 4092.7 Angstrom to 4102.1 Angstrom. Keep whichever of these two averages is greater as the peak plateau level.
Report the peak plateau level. 73.6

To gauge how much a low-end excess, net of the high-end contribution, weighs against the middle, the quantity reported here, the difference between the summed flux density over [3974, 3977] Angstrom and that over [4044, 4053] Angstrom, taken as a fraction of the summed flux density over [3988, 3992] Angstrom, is -1.7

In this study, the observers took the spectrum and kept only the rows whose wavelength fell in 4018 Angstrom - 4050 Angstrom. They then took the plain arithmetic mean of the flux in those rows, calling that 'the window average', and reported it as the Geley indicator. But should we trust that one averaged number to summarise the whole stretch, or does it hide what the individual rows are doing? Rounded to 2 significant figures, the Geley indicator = 77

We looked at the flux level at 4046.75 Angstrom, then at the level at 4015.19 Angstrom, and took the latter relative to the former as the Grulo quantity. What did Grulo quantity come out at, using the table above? 1.17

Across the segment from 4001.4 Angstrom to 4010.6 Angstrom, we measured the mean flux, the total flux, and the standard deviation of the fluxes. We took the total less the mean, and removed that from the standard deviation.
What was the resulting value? -291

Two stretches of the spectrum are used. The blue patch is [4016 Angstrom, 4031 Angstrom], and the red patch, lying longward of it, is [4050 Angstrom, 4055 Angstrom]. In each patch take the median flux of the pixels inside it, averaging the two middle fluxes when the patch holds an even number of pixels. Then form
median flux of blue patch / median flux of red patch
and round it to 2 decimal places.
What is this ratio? 1.04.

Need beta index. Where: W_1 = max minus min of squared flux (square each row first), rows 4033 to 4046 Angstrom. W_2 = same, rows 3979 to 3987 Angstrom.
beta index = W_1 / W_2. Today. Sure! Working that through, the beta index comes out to 1.34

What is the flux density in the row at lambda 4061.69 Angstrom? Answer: 77.02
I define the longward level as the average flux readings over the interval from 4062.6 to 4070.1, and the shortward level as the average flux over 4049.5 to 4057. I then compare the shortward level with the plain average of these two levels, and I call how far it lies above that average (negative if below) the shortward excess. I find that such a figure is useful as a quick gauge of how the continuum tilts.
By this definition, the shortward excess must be 1.2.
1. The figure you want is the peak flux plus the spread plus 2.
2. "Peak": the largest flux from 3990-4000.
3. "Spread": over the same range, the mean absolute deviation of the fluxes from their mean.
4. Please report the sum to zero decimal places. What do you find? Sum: 90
